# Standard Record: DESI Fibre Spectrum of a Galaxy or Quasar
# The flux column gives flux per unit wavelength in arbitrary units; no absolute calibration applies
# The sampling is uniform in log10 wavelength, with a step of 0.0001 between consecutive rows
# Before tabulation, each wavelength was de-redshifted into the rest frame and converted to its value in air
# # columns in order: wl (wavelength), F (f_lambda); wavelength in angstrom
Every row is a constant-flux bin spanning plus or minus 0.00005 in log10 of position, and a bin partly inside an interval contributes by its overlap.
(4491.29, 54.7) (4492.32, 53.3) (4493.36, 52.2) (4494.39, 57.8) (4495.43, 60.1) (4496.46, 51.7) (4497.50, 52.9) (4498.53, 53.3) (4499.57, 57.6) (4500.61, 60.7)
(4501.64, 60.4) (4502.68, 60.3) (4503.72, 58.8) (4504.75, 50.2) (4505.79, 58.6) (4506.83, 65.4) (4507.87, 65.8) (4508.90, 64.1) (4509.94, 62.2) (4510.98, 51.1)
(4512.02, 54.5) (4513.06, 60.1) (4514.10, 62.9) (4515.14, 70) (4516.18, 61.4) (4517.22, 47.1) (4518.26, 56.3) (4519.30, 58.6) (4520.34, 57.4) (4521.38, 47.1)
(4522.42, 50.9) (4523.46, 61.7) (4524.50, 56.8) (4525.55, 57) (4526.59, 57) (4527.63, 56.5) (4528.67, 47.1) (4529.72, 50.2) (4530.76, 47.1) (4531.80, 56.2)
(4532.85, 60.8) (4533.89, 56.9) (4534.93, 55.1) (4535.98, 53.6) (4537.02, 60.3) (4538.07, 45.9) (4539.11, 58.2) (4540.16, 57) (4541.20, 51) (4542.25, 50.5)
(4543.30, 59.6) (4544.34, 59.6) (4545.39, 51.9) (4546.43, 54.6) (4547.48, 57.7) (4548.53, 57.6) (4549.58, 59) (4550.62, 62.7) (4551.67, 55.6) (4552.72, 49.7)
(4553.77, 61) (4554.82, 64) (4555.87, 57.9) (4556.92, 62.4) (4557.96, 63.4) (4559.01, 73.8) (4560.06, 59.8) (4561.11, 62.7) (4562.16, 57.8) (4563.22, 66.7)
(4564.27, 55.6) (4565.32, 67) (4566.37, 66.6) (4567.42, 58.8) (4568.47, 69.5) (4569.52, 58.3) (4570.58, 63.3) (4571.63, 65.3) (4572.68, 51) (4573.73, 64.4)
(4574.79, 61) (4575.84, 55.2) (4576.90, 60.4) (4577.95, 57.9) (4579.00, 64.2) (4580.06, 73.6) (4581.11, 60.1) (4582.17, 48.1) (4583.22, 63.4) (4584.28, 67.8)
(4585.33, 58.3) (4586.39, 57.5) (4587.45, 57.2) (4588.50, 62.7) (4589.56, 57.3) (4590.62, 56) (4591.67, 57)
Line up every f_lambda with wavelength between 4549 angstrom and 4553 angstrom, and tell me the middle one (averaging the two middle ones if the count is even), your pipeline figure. 57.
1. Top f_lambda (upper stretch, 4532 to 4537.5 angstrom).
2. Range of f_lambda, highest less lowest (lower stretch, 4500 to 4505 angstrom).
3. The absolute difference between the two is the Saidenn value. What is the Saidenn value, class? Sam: 50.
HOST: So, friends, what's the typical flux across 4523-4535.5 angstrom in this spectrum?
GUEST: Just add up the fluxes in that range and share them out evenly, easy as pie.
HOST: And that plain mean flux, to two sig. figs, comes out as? 55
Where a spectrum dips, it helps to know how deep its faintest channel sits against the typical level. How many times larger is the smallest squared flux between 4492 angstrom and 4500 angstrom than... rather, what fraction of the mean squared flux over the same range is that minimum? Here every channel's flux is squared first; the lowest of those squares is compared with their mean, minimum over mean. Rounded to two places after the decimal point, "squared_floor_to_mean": 0.89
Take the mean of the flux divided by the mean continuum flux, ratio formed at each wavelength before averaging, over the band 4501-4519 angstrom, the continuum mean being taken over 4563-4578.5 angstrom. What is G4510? 0.97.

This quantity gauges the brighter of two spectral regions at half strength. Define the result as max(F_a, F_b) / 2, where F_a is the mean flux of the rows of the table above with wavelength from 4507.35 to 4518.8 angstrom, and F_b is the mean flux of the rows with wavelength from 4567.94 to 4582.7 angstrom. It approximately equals 30.4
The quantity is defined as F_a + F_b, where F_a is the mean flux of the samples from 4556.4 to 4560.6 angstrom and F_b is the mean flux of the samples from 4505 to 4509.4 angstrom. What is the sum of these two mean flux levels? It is 128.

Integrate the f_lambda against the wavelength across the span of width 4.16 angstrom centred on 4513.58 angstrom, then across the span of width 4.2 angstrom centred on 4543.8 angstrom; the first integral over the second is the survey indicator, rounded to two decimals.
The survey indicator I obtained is 1.11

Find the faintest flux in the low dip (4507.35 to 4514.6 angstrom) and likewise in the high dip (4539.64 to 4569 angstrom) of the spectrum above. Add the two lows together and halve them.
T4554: 50.4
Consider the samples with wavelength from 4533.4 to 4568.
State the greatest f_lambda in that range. 73.8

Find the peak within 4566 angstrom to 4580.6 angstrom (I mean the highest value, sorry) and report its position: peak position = 4580.06 angstrom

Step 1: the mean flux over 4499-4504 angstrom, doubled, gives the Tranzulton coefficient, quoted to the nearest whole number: 119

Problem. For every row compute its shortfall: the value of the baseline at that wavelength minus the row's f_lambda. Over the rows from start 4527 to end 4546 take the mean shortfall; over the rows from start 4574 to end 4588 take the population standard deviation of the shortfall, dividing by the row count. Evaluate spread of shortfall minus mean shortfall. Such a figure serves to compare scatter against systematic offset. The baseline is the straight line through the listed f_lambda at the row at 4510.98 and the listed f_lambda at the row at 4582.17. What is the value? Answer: 10.2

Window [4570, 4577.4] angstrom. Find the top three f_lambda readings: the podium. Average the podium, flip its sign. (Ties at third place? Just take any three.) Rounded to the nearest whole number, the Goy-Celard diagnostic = -64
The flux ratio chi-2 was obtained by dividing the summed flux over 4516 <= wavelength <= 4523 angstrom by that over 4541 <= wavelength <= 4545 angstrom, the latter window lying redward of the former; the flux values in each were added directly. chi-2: 1.7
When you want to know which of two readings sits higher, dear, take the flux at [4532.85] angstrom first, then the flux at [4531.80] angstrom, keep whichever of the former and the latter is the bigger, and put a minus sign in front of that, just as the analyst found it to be -61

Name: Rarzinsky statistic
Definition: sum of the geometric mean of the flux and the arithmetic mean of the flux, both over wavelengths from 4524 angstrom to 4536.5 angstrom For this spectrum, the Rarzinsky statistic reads 109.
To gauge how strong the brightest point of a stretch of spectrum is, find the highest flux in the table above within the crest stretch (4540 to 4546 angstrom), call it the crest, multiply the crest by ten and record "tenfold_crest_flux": 596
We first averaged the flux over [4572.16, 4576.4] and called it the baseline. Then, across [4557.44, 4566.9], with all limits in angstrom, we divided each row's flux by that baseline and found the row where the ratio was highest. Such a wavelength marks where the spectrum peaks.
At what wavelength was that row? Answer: 4559.01 angstrom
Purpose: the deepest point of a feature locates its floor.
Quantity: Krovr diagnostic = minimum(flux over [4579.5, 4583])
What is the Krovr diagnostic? 48.1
